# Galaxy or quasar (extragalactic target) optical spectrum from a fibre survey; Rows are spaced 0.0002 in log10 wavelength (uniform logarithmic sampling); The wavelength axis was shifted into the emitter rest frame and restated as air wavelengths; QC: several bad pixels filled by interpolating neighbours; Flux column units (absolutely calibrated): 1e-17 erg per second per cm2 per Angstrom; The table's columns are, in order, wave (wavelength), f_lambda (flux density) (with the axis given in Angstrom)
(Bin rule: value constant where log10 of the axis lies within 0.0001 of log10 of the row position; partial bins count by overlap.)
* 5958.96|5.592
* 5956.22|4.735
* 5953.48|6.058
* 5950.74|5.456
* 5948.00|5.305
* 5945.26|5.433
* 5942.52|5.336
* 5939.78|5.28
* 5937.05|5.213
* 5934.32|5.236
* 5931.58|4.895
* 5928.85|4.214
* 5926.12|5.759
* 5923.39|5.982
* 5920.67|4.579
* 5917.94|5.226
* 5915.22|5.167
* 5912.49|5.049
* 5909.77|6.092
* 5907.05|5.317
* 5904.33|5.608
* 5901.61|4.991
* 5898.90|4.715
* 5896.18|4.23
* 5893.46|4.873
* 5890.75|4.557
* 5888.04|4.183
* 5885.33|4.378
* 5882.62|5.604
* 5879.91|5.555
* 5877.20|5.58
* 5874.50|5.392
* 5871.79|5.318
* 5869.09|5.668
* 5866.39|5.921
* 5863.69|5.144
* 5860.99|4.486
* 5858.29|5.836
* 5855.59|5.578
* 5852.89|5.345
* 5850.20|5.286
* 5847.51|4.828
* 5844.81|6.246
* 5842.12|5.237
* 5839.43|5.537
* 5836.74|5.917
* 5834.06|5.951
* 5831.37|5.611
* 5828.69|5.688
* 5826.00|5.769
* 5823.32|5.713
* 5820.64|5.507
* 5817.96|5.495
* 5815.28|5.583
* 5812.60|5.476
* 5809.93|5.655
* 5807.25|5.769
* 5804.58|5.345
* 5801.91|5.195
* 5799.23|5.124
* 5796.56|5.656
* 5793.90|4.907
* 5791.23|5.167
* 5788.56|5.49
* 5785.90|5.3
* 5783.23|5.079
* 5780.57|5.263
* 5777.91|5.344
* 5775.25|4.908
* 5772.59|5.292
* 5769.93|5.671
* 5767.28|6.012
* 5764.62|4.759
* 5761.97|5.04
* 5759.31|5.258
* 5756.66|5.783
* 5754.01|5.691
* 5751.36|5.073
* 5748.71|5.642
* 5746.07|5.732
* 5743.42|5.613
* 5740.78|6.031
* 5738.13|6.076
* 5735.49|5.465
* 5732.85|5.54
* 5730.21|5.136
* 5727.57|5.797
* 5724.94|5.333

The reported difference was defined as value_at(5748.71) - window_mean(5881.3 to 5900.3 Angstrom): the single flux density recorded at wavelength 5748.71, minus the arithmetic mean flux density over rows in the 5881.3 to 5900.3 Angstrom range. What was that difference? 1.0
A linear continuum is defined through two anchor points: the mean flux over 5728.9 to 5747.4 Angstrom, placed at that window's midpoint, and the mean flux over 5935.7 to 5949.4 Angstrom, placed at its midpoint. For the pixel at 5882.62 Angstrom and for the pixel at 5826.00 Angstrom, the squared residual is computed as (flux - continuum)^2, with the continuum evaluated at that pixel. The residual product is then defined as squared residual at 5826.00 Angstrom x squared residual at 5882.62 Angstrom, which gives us 0.002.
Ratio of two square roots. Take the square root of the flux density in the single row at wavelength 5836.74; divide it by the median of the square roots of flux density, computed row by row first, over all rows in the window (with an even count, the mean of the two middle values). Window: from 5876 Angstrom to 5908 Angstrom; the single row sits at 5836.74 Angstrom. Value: 1.10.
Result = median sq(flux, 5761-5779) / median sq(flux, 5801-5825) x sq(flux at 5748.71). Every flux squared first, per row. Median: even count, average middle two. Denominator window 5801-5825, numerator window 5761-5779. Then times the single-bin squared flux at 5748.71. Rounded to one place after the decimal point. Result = 29.4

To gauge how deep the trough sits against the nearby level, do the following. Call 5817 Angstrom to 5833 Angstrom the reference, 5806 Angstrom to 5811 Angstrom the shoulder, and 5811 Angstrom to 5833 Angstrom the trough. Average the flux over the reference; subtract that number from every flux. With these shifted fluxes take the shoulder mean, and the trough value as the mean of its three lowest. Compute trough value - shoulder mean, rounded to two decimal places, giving -0.22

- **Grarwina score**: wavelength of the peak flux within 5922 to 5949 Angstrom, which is 5923.39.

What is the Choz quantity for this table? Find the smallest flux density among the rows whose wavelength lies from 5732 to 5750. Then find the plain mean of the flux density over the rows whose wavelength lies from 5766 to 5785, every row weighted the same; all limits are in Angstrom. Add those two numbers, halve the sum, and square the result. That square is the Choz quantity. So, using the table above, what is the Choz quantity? 29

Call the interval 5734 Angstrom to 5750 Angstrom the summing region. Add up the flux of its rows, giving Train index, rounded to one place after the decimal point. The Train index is 34.6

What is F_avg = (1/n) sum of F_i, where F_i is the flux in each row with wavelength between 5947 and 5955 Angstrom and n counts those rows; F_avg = 5.61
